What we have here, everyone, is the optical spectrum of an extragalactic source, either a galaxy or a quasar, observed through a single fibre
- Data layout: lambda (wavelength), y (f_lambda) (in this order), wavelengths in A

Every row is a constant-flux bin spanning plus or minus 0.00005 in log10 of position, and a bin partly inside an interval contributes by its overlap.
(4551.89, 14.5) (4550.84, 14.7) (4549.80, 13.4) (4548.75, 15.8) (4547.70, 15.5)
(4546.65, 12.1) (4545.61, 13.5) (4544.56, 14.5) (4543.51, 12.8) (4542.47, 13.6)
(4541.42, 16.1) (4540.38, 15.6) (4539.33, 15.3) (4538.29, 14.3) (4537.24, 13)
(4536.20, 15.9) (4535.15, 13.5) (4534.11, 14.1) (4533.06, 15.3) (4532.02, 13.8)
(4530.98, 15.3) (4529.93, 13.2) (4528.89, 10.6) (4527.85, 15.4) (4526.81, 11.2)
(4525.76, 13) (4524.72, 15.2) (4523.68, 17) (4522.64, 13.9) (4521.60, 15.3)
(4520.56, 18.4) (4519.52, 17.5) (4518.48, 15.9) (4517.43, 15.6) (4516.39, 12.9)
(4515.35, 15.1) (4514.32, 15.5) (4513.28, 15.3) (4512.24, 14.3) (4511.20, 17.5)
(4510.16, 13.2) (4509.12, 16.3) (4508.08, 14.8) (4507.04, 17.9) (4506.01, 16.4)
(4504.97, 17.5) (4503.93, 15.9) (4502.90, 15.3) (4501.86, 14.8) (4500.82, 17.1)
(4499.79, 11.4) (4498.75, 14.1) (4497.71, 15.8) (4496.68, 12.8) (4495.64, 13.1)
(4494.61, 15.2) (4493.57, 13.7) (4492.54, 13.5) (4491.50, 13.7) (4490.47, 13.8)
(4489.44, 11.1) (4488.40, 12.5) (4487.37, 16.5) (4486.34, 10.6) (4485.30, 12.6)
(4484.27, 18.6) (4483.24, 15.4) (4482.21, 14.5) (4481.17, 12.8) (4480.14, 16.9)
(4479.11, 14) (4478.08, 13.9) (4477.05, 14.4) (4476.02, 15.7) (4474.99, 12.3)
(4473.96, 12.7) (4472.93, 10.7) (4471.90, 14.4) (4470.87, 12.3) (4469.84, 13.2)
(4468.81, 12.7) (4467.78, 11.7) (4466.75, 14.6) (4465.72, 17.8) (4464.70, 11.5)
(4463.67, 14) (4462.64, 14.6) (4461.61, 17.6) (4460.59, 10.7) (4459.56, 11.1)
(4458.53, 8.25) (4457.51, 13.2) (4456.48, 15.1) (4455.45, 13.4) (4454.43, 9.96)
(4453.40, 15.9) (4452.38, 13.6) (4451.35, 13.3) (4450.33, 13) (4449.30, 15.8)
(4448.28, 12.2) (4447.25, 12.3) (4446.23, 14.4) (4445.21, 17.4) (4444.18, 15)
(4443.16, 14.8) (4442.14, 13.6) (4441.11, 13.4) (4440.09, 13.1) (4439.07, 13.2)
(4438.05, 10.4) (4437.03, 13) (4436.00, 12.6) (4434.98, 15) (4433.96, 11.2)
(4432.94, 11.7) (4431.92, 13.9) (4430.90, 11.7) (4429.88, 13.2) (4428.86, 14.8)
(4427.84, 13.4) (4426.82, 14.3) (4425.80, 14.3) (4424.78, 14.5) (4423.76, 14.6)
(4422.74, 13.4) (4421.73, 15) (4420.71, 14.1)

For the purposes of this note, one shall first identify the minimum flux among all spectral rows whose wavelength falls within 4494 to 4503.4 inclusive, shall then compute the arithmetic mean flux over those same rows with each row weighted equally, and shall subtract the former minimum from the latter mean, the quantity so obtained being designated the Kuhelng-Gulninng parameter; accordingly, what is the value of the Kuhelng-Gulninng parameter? 3.0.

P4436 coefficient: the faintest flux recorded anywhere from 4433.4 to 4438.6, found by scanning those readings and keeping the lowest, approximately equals 10.4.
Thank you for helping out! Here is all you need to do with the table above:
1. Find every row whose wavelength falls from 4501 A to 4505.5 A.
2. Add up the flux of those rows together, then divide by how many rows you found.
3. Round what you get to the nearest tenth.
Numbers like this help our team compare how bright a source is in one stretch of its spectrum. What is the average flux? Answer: 15.9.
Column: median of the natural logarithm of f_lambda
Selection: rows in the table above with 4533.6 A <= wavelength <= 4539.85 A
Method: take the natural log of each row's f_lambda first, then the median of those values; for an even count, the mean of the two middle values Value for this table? 2.65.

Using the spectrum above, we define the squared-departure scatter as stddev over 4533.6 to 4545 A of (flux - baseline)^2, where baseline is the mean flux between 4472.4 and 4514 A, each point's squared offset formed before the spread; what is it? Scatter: 1.0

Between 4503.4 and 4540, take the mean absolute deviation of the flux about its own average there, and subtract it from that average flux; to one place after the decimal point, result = 13.6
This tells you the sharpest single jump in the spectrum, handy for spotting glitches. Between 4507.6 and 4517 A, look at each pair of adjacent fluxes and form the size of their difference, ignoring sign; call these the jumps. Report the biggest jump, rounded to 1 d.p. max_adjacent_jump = 4.3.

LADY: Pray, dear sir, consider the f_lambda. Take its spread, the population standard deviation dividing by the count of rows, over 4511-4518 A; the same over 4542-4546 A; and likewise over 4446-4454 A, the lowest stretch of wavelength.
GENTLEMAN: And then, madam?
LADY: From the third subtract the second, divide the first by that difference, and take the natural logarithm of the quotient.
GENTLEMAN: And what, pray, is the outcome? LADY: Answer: 0.55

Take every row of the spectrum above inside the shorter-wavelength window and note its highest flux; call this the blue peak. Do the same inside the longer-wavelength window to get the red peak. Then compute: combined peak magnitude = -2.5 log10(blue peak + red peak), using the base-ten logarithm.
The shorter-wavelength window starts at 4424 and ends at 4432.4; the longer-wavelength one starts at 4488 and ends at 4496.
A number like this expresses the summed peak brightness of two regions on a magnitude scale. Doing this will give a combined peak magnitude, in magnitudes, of -3.69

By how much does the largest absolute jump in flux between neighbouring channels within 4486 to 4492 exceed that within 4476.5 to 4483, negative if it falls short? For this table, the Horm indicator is 1.8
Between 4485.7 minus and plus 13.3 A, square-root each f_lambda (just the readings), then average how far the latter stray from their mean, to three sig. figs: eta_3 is 0.190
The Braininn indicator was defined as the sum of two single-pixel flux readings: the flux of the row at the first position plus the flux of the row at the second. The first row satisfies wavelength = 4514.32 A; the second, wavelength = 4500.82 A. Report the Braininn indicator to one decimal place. 32.6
